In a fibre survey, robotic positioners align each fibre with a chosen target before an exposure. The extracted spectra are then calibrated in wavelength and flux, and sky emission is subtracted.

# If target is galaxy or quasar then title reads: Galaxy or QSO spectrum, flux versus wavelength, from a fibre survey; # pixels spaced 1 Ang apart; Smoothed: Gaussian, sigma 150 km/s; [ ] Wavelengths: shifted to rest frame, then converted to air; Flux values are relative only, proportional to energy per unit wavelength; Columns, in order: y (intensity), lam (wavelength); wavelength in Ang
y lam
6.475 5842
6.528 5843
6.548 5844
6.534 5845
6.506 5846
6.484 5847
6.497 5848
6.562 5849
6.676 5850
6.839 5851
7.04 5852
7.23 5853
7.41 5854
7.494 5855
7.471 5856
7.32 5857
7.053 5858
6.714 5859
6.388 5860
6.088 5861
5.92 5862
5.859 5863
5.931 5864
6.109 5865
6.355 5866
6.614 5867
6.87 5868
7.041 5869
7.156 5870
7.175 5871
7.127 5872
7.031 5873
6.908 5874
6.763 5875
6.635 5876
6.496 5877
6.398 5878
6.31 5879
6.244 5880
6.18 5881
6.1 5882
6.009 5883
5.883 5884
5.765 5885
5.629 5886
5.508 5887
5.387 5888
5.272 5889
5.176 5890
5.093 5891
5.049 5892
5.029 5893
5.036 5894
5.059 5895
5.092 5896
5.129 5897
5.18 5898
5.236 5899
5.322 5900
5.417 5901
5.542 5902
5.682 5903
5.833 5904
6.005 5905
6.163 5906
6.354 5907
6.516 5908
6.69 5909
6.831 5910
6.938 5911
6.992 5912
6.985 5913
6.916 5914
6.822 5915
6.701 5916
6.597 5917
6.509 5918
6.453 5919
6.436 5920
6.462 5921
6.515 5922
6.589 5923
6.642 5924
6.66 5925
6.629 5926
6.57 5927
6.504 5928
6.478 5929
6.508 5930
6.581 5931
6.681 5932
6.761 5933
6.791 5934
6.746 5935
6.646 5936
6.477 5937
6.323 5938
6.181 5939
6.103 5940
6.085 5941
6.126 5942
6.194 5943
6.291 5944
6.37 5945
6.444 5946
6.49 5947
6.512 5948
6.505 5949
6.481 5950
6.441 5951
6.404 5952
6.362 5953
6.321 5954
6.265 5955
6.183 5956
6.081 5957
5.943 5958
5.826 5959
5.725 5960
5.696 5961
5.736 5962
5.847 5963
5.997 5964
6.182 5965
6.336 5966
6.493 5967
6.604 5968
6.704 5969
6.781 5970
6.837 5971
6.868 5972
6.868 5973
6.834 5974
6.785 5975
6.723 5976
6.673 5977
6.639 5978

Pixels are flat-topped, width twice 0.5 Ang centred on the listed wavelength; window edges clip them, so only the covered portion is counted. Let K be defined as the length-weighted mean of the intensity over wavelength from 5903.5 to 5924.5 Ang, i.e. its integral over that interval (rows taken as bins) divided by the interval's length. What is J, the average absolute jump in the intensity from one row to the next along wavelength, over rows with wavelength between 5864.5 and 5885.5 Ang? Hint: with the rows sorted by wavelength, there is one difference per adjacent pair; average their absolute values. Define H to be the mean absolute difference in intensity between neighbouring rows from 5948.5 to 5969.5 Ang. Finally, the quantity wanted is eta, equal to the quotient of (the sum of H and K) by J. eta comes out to 54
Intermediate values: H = 0.091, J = 0.124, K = 6.57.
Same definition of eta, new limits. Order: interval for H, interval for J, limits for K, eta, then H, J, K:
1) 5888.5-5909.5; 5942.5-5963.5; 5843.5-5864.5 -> 106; 0.095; 0.064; 6.69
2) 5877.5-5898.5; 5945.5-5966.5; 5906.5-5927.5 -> 88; 0.076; 0.076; 6.66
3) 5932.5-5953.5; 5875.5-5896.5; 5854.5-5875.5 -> 81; 0.066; 0.083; 6.73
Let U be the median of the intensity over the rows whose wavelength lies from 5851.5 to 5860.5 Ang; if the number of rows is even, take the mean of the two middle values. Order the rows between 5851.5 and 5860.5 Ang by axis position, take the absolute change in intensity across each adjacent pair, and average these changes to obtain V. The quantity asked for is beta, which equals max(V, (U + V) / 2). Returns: 3.71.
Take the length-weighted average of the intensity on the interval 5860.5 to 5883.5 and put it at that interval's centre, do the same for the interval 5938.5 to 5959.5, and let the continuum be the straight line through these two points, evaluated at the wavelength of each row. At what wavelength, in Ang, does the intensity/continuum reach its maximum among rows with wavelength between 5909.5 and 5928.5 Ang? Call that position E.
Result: 5912 Ang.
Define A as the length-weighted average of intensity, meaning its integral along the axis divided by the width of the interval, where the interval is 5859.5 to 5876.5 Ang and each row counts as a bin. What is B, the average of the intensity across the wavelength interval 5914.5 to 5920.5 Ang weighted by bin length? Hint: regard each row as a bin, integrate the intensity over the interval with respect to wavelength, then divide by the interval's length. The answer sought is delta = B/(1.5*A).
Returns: 0.67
